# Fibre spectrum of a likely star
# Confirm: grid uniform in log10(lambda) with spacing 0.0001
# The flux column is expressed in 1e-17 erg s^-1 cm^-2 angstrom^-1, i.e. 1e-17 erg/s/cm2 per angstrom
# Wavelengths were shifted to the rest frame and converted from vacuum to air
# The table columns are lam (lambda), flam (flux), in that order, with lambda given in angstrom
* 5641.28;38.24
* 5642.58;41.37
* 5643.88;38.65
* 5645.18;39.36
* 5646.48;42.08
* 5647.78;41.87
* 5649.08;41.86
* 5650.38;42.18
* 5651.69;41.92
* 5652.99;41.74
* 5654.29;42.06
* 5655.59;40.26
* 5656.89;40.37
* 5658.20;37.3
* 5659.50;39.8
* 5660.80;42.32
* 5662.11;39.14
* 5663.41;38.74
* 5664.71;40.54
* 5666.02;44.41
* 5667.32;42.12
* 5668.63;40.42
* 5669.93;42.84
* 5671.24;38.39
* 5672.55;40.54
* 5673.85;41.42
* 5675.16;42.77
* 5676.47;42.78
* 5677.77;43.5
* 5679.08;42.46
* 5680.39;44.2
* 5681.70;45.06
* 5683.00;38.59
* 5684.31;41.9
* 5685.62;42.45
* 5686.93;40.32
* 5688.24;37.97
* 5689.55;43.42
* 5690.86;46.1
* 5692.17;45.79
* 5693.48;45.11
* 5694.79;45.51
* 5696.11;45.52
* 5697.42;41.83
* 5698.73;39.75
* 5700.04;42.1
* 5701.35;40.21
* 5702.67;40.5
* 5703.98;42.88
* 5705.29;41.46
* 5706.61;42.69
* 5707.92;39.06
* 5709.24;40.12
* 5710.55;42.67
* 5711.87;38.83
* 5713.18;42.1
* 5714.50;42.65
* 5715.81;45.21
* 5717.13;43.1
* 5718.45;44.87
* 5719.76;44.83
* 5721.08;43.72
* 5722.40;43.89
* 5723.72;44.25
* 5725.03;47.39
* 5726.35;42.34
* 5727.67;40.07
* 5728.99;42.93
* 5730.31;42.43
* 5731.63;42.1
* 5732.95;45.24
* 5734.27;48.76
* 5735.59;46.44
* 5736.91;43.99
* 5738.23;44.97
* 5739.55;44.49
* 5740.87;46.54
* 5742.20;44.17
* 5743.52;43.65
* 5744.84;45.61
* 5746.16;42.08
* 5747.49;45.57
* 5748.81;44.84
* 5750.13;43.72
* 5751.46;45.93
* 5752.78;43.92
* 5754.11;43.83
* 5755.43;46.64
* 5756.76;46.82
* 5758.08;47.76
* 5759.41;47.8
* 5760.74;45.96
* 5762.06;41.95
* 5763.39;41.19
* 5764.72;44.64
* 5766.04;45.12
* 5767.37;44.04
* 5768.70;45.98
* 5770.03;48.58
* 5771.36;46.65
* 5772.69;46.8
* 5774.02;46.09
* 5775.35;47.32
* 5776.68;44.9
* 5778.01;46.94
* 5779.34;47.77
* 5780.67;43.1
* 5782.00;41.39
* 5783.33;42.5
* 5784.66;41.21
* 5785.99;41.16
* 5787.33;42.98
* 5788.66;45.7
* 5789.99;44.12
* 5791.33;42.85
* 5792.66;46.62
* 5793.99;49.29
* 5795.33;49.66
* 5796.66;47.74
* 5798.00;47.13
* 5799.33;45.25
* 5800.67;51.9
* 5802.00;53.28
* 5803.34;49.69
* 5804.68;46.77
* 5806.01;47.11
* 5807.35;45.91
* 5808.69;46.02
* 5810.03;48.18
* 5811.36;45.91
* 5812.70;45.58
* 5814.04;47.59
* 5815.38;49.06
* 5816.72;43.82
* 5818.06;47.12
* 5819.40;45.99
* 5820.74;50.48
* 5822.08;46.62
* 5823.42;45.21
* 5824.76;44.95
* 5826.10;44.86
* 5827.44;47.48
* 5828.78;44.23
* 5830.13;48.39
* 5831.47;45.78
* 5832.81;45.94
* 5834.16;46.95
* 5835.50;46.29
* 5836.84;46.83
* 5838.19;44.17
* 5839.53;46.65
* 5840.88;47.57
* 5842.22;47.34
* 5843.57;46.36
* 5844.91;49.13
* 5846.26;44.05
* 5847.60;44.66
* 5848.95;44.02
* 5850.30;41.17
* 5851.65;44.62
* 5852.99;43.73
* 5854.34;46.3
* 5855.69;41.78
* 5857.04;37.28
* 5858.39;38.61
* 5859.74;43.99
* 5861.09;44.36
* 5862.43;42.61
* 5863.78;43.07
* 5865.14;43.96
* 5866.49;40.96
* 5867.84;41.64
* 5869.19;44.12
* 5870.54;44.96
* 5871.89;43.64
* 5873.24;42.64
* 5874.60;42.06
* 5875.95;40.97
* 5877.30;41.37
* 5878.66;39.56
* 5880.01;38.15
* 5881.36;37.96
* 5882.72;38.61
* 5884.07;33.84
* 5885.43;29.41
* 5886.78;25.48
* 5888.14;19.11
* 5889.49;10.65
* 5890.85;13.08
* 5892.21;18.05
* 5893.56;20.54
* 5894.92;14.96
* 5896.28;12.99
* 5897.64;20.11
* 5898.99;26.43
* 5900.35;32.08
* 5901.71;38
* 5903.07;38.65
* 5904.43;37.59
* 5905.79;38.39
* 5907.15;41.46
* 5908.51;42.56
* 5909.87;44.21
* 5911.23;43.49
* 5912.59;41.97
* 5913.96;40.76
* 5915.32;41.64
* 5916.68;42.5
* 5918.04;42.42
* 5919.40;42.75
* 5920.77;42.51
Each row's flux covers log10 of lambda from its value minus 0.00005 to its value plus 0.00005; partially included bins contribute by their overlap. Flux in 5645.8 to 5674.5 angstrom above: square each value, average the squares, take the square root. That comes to 41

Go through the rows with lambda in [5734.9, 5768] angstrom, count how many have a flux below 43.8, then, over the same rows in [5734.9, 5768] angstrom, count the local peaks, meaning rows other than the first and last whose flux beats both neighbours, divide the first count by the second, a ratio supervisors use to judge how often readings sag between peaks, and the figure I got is 0.7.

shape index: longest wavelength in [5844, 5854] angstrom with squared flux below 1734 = 5850.30 angstrom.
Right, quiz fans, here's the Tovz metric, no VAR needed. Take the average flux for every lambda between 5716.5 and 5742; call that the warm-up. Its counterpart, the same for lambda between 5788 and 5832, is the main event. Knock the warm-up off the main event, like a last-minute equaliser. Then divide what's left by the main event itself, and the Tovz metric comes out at 0.06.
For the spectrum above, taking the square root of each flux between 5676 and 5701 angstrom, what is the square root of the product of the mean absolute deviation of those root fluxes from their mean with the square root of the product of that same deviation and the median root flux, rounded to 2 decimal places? 0.38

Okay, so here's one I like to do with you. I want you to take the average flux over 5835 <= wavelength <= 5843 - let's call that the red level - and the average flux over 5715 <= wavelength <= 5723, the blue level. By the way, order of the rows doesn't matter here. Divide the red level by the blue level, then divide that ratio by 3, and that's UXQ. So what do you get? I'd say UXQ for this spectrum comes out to 0.350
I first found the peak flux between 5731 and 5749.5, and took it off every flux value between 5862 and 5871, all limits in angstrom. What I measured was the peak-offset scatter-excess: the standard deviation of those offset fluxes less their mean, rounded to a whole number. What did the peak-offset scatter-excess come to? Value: 7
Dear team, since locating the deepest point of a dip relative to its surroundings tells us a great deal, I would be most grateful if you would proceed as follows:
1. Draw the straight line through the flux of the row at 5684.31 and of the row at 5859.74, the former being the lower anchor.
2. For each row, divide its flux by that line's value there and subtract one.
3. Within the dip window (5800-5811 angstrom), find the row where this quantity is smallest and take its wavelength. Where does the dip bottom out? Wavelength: 5807.35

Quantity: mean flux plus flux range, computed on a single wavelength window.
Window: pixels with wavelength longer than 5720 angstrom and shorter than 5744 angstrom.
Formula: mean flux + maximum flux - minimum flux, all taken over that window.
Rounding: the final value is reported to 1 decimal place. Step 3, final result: 53.0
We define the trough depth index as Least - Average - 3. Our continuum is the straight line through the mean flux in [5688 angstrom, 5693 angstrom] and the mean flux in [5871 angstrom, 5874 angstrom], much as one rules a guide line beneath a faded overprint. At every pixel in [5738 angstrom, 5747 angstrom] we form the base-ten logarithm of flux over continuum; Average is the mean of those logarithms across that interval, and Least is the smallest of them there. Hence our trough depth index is -3.024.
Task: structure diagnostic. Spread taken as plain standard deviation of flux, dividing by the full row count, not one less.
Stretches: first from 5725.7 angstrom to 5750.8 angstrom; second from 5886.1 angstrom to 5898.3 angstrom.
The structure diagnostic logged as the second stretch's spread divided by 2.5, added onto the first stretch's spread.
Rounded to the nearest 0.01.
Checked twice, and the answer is 3.71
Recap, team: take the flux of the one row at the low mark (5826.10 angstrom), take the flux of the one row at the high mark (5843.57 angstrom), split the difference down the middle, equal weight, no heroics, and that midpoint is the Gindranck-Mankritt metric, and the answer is 45.6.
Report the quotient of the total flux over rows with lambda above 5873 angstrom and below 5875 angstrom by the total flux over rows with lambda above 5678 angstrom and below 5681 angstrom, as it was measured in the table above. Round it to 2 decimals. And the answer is 0.98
